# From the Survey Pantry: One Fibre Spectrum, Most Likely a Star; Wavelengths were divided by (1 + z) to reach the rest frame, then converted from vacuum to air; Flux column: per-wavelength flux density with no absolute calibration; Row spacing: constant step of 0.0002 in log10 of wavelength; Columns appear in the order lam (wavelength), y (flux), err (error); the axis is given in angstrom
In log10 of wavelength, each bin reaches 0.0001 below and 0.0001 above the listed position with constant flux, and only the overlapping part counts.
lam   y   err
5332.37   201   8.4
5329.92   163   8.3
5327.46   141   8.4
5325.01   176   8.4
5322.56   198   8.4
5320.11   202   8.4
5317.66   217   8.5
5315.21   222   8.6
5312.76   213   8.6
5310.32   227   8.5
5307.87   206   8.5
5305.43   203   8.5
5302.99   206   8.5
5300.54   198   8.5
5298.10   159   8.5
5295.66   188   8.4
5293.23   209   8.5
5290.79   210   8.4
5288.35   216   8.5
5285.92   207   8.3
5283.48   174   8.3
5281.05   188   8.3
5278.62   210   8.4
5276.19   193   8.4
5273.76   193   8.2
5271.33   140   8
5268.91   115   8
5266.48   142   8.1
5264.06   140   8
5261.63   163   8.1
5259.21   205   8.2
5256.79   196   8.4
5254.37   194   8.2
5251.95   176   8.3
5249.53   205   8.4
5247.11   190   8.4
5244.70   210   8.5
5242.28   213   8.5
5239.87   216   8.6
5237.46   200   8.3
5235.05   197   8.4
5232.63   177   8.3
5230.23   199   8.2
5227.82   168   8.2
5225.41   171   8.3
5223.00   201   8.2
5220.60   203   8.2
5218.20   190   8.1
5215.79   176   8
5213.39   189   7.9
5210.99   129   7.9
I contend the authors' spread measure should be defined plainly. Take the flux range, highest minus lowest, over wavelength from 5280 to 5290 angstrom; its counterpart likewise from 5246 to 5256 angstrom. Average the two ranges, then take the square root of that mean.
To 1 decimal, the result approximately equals 6.0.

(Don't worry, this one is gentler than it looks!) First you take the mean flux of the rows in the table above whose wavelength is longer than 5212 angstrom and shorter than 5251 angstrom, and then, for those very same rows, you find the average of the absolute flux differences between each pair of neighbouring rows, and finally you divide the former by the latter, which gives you 14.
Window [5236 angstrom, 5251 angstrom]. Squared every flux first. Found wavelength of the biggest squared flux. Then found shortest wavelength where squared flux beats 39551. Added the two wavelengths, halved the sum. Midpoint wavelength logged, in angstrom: 5238.7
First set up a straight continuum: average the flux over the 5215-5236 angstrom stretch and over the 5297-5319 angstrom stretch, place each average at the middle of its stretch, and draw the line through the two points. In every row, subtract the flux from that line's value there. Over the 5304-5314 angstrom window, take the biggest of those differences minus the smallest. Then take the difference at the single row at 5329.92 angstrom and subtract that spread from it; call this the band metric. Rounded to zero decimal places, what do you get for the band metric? 25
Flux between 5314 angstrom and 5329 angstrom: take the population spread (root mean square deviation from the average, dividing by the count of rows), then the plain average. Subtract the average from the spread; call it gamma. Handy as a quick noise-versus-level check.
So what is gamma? -165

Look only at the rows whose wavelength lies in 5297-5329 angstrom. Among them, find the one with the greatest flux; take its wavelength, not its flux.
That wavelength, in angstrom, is 5310.32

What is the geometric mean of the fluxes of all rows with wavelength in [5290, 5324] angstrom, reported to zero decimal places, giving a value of 203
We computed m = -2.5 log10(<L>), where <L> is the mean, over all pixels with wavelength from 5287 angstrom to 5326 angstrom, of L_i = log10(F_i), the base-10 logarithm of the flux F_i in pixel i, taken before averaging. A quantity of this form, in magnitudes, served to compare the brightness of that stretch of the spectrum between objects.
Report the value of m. -0.907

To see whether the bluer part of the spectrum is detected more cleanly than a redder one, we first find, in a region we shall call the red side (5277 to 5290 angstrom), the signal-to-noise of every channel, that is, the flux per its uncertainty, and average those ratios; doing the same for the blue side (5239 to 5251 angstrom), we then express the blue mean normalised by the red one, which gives 1.02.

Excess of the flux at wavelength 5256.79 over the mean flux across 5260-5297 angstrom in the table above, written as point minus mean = 17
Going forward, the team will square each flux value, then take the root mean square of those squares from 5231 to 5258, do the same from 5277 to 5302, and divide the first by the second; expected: 1.01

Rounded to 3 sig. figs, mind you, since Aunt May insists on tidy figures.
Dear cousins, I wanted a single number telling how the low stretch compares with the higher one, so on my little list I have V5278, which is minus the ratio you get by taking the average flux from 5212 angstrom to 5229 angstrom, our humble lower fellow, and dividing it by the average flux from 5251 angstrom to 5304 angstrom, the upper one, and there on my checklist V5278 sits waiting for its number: -1.01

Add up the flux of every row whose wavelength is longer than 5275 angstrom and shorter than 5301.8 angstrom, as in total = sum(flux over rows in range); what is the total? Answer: 2152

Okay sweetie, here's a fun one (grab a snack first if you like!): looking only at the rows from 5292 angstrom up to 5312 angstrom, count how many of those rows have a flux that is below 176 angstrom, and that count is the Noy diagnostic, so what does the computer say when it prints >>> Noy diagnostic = 1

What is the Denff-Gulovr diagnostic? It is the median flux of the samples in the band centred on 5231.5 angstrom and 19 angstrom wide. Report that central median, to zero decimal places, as 198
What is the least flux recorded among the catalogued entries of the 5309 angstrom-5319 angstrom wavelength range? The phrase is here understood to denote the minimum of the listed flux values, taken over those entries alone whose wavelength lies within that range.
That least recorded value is 213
